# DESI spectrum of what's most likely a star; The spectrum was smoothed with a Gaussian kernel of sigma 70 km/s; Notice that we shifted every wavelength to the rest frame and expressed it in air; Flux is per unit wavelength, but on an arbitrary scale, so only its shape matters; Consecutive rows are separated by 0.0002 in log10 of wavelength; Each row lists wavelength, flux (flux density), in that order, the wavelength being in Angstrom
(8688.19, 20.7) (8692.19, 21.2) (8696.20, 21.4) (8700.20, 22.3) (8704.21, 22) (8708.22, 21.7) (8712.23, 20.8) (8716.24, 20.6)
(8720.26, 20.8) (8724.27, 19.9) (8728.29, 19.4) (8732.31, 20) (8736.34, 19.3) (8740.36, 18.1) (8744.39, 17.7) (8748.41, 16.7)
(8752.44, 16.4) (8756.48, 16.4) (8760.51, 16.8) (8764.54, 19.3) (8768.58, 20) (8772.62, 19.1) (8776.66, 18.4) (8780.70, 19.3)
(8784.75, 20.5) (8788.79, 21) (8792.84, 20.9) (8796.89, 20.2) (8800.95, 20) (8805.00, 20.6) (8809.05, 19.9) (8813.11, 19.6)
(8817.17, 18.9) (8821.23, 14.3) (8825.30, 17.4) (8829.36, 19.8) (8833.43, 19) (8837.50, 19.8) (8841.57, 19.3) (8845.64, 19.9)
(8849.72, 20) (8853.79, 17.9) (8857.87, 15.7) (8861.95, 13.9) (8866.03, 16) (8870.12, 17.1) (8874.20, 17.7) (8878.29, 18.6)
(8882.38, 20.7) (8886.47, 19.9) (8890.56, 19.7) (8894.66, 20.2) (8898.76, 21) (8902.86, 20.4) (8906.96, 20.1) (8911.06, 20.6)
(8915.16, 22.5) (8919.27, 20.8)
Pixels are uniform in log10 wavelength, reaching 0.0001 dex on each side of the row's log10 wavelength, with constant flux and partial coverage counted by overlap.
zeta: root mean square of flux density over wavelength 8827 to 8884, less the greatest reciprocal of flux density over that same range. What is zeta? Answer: 18.3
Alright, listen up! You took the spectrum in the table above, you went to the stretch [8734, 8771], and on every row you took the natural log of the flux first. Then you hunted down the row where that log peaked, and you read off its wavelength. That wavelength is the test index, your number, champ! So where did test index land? 8768.58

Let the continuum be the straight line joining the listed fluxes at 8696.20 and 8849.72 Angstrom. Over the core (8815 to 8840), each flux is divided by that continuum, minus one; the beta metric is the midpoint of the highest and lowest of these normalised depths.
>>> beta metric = -0.15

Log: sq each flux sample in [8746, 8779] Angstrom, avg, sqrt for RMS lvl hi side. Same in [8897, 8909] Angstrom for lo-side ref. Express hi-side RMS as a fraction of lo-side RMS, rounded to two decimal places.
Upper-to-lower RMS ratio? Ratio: 0.88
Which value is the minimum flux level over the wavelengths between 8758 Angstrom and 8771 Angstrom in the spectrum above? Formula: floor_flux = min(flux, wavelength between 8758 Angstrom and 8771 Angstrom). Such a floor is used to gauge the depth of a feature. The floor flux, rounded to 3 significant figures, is 16.8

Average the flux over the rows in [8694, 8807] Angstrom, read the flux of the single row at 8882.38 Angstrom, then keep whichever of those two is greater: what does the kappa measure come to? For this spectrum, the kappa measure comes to 20.7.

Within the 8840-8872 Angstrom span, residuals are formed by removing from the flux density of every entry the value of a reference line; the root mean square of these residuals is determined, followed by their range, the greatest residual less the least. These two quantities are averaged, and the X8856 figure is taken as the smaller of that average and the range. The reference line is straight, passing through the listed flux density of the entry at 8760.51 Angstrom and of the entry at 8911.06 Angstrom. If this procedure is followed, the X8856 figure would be 4.6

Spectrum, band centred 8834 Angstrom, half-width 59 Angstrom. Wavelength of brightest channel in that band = 8788.79 Angstrom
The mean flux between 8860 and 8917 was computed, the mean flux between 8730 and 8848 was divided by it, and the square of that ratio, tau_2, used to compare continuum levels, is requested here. 0.97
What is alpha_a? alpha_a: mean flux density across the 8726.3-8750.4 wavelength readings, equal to 18.5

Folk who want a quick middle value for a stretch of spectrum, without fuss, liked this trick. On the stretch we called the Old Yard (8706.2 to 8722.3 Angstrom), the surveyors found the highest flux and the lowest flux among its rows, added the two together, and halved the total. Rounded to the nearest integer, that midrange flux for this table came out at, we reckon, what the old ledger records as 21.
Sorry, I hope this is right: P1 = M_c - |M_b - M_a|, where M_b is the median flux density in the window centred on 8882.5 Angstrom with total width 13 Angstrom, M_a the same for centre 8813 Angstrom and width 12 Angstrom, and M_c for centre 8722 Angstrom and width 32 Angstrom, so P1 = 20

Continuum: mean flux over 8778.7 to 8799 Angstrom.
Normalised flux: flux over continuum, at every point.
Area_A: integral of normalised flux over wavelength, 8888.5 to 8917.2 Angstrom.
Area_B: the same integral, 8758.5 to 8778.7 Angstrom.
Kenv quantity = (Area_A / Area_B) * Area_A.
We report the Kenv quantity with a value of 46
